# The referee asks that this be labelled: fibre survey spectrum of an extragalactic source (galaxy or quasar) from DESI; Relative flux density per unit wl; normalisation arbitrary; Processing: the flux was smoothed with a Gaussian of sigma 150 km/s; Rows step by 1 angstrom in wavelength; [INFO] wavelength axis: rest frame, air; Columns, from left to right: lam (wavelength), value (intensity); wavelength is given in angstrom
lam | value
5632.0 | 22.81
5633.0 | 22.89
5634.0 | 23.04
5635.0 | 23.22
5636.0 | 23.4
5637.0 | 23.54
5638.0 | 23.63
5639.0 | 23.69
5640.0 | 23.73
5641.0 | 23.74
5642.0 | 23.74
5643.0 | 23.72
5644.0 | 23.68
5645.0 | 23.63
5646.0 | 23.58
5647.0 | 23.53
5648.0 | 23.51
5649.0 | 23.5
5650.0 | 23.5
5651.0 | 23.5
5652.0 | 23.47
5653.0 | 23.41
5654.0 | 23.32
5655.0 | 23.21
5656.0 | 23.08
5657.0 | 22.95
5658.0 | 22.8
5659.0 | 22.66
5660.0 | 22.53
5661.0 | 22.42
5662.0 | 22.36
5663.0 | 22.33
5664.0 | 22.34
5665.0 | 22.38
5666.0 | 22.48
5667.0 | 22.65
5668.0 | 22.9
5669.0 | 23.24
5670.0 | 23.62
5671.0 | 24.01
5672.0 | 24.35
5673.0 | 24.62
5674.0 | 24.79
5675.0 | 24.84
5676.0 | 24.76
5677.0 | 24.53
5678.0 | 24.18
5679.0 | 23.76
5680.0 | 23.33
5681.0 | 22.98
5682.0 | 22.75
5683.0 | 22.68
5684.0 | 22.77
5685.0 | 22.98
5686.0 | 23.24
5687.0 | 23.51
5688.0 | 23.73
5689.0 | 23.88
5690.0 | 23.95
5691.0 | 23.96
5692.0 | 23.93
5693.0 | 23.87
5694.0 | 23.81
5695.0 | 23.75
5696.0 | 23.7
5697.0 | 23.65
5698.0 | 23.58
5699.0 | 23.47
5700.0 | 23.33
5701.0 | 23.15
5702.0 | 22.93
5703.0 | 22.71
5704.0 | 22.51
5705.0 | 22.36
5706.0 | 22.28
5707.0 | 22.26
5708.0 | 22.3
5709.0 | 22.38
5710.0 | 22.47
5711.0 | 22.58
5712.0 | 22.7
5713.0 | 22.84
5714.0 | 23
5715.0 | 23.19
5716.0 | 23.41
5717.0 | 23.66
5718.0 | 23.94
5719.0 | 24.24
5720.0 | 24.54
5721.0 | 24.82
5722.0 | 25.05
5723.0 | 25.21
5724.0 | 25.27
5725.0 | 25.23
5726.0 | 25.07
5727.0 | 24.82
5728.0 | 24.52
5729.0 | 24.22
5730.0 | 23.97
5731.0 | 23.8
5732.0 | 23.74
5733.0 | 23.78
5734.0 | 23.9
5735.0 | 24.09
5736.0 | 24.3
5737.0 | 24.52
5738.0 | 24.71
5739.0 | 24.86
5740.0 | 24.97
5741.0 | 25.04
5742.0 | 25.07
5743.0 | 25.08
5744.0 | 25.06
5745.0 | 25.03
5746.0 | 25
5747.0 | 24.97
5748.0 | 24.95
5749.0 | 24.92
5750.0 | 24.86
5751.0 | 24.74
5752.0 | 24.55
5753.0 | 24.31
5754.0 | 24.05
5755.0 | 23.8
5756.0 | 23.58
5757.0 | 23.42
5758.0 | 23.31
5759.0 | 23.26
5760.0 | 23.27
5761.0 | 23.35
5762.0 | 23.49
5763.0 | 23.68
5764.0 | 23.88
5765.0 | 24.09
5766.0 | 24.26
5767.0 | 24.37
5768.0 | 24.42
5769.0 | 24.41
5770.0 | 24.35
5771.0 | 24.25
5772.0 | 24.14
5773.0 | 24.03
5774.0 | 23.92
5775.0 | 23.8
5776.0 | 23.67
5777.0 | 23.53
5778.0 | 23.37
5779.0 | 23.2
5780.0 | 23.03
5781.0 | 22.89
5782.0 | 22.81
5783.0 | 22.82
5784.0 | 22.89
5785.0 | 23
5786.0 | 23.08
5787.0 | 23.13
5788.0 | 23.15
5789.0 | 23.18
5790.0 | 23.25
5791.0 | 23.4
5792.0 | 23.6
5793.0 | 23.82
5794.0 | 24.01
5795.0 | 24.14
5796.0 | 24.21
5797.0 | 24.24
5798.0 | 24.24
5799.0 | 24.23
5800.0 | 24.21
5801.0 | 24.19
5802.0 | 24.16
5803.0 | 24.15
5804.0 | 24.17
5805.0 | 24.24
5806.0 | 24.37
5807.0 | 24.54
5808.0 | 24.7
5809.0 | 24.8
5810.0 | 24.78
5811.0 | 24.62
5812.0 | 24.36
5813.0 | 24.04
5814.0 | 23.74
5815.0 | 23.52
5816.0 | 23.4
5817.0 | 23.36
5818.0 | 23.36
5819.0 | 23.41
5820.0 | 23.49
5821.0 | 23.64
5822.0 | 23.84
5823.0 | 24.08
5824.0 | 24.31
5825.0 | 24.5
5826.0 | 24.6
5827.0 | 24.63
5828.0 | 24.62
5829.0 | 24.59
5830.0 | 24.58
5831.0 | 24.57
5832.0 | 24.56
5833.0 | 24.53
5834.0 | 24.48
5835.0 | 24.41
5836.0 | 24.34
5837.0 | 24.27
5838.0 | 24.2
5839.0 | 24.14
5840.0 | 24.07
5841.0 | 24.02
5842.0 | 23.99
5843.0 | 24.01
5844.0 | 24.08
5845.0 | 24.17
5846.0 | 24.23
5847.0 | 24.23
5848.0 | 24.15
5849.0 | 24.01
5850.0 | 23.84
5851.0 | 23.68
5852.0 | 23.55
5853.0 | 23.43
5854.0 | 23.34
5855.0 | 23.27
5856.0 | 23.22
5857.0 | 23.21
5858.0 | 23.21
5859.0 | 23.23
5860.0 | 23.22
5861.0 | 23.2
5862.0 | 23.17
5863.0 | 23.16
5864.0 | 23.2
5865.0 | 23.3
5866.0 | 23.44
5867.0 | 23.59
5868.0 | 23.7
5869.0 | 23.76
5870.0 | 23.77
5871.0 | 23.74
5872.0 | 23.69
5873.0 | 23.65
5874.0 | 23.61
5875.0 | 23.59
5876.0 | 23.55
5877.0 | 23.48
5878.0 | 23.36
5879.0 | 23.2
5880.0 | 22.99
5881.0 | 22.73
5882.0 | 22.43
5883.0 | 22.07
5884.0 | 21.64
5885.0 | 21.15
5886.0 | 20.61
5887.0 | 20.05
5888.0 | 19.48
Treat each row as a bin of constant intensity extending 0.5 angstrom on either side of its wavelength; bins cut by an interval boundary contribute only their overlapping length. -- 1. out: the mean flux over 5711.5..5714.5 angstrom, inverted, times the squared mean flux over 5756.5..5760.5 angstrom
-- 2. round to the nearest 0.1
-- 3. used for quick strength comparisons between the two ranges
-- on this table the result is 23.8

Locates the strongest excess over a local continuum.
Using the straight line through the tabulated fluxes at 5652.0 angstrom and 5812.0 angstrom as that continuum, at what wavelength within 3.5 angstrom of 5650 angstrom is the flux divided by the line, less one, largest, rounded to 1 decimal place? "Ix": 5647.0 angstrom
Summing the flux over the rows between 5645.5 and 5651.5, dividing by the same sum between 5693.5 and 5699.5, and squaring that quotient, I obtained 0.99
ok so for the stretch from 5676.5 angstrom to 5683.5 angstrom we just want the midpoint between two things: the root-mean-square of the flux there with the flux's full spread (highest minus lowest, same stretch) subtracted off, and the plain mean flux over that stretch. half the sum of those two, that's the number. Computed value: 22.5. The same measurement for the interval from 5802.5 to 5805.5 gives 24.1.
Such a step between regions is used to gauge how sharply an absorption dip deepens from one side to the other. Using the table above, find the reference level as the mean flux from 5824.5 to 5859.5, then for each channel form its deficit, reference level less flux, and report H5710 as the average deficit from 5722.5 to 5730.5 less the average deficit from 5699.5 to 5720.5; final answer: -1.8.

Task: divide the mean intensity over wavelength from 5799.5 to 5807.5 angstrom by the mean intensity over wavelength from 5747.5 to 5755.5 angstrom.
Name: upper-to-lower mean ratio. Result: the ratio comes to 0.99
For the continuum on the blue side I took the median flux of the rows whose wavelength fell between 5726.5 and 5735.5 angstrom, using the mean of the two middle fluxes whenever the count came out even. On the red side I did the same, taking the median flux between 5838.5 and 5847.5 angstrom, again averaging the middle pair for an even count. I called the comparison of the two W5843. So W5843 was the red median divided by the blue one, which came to 1.00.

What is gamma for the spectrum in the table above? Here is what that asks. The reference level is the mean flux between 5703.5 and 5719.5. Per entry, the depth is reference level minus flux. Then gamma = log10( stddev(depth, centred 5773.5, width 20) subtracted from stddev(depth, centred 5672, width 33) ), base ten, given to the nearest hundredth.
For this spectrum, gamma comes -0.60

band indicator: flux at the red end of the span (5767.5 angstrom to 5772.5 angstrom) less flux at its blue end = -0.28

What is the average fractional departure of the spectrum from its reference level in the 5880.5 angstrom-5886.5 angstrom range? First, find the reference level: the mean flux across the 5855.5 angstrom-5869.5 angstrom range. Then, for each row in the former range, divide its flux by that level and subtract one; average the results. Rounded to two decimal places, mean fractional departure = -0.07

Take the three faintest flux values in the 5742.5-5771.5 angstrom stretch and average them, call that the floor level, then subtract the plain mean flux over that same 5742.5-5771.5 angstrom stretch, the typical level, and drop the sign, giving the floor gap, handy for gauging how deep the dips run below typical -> 1.0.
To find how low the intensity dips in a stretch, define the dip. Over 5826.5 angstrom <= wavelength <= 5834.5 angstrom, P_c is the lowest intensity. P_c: 24.48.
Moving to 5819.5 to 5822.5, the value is 23.49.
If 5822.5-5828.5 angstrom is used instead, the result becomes 24.08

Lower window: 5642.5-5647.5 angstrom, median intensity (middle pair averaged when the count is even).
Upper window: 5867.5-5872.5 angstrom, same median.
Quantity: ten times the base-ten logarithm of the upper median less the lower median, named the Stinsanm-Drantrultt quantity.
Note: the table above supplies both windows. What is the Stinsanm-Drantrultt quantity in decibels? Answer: -10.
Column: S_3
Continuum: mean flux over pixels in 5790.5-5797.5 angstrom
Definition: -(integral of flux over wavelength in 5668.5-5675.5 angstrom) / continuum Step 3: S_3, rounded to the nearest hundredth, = -7.09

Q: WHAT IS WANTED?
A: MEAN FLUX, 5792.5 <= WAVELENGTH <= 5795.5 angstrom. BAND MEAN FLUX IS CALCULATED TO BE 24.0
